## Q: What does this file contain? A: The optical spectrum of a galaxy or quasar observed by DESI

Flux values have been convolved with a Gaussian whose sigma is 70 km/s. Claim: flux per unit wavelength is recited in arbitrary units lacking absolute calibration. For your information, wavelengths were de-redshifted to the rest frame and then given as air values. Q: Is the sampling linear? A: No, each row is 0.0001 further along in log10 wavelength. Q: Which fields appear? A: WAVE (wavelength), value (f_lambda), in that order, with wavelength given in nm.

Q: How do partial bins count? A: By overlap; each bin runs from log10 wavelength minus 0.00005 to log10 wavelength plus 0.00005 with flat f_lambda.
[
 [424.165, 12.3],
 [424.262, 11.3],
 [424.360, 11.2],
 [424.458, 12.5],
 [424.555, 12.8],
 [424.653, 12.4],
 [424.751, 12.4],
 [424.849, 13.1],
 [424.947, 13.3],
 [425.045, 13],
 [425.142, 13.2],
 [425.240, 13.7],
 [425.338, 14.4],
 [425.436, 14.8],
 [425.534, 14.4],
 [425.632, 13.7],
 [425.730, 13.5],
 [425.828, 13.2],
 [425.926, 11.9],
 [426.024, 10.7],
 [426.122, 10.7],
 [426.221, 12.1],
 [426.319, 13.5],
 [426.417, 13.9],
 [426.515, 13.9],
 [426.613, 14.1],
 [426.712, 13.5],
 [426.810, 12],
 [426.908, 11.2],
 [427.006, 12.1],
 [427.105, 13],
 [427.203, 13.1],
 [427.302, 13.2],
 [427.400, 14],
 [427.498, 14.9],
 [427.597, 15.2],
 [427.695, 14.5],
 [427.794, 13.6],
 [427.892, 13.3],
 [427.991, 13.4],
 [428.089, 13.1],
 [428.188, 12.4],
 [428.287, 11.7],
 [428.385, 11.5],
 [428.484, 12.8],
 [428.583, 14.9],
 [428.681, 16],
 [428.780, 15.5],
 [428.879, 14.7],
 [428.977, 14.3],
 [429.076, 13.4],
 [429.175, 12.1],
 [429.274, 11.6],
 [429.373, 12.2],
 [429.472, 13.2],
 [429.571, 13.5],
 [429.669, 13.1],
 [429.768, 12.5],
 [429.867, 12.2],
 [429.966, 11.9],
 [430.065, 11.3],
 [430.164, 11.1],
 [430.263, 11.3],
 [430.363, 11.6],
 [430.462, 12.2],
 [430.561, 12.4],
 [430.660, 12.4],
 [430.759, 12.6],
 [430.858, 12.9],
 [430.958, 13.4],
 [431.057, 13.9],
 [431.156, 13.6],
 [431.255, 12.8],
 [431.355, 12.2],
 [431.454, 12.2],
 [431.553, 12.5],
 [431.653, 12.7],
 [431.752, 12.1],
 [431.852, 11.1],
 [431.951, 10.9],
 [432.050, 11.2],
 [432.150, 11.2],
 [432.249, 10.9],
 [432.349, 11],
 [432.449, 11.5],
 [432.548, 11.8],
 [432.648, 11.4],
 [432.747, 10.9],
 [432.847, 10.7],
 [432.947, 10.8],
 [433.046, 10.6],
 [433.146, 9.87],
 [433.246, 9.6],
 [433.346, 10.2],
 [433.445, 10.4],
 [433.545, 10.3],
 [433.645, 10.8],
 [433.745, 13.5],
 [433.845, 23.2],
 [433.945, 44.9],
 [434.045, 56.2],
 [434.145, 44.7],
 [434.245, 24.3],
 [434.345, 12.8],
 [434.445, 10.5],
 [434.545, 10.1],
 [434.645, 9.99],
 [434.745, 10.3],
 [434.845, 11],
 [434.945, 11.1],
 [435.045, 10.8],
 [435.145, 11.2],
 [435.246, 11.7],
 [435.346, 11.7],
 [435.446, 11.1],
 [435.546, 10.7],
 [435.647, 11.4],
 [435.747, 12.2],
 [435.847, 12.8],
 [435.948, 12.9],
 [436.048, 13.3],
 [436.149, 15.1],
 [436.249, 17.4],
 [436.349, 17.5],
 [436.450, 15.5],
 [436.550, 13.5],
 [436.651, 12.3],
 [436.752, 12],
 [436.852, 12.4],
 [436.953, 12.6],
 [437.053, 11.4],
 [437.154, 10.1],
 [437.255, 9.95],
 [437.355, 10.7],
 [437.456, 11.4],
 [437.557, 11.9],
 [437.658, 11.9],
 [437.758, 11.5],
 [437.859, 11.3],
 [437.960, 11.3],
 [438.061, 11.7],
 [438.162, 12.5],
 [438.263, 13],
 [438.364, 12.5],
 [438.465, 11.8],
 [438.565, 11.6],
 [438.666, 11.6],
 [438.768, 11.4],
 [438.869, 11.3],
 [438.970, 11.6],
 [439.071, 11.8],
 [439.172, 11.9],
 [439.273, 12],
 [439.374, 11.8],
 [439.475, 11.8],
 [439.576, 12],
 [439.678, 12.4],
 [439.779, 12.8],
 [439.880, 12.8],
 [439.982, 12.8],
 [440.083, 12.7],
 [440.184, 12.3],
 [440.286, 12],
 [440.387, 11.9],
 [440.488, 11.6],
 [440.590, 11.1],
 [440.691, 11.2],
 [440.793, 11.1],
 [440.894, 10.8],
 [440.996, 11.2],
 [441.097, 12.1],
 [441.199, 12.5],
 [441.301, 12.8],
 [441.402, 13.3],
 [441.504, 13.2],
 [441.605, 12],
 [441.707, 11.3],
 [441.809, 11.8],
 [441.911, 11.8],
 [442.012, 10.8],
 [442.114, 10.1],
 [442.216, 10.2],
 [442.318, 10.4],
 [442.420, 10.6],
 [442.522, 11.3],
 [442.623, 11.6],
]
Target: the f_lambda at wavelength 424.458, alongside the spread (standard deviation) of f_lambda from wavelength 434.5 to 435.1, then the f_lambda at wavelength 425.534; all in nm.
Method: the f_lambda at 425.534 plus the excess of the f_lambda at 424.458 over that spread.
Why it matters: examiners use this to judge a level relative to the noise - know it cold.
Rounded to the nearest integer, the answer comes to 26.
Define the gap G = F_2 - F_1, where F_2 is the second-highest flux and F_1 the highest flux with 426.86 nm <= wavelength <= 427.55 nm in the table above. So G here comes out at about -0.90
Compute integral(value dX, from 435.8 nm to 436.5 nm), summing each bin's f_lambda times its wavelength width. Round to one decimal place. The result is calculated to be 10.5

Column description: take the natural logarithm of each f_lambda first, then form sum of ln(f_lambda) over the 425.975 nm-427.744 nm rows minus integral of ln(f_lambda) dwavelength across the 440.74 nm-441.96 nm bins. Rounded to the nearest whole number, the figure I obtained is 43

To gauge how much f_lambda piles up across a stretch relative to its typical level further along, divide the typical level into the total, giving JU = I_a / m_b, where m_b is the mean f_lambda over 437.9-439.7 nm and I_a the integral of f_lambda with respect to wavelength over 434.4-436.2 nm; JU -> 1.75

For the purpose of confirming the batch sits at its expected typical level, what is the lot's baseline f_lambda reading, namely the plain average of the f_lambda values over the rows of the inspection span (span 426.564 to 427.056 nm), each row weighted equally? 12.6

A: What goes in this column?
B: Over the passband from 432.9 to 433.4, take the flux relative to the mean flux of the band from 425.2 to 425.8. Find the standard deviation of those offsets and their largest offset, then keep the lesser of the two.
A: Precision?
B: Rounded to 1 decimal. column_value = -3.3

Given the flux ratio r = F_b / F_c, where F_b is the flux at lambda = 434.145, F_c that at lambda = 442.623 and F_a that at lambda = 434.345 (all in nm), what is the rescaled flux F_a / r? 3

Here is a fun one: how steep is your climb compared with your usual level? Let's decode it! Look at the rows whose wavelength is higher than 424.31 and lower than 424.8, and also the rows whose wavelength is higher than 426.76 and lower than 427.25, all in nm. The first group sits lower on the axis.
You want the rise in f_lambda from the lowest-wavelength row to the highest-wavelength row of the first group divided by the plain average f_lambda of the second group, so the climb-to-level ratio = 0.10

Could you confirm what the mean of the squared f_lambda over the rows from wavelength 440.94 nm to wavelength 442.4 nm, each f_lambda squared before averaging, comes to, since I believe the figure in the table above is 137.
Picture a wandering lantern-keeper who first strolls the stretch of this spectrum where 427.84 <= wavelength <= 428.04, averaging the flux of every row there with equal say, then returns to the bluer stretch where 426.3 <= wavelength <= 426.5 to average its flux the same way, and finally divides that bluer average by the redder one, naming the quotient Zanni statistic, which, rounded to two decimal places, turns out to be 1.03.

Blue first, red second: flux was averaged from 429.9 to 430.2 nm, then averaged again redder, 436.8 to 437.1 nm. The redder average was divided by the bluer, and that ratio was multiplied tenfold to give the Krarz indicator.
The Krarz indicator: 10.6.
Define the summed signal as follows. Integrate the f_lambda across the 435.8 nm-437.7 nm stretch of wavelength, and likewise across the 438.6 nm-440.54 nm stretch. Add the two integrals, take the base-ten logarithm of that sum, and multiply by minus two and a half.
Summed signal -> -4.20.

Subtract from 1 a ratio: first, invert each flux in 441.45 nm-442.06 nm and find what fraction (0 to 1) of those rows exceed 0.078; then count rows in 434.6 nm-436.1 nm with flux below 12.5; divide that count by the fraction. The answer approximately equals -13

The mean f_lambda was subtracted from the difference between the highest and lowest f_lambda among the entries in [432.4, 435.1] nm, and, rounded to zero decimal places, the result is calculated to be 31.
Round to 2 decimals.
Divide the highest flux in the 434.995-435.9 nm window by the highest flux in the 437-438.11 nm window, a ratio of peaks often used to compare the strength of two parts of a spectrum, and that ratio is 1.08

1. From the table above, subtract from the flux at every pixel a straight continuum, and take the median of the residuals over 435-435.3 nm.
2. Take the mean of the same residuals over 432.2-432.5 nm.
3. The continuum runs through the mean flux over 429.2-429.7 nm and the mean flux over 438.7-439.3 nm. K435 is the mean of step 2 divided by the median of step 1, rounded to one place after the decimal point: 1.4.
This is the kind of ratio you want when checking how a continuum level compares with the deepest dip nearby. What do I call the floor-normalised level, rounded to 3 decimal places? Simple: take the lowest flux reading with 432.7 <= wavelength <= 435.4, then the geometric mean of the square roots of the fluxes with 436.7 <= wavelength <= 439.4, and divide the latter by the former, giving 0.355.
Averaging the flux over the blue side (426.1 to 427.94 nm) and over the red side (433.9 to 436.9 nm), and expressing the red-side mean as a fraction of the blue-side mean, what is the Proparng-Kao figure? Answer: 1.2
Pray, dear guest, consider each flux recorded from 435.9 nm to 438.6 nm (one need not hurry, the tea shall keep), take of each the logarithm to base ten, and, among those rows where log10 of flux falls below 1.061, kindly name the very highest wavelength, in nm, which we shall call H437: 437.960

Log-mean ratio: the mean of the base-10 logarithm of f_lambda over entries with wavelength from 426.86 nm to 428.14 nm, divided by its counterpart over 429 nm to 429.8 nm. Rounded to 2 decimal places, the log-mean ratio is 1.02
